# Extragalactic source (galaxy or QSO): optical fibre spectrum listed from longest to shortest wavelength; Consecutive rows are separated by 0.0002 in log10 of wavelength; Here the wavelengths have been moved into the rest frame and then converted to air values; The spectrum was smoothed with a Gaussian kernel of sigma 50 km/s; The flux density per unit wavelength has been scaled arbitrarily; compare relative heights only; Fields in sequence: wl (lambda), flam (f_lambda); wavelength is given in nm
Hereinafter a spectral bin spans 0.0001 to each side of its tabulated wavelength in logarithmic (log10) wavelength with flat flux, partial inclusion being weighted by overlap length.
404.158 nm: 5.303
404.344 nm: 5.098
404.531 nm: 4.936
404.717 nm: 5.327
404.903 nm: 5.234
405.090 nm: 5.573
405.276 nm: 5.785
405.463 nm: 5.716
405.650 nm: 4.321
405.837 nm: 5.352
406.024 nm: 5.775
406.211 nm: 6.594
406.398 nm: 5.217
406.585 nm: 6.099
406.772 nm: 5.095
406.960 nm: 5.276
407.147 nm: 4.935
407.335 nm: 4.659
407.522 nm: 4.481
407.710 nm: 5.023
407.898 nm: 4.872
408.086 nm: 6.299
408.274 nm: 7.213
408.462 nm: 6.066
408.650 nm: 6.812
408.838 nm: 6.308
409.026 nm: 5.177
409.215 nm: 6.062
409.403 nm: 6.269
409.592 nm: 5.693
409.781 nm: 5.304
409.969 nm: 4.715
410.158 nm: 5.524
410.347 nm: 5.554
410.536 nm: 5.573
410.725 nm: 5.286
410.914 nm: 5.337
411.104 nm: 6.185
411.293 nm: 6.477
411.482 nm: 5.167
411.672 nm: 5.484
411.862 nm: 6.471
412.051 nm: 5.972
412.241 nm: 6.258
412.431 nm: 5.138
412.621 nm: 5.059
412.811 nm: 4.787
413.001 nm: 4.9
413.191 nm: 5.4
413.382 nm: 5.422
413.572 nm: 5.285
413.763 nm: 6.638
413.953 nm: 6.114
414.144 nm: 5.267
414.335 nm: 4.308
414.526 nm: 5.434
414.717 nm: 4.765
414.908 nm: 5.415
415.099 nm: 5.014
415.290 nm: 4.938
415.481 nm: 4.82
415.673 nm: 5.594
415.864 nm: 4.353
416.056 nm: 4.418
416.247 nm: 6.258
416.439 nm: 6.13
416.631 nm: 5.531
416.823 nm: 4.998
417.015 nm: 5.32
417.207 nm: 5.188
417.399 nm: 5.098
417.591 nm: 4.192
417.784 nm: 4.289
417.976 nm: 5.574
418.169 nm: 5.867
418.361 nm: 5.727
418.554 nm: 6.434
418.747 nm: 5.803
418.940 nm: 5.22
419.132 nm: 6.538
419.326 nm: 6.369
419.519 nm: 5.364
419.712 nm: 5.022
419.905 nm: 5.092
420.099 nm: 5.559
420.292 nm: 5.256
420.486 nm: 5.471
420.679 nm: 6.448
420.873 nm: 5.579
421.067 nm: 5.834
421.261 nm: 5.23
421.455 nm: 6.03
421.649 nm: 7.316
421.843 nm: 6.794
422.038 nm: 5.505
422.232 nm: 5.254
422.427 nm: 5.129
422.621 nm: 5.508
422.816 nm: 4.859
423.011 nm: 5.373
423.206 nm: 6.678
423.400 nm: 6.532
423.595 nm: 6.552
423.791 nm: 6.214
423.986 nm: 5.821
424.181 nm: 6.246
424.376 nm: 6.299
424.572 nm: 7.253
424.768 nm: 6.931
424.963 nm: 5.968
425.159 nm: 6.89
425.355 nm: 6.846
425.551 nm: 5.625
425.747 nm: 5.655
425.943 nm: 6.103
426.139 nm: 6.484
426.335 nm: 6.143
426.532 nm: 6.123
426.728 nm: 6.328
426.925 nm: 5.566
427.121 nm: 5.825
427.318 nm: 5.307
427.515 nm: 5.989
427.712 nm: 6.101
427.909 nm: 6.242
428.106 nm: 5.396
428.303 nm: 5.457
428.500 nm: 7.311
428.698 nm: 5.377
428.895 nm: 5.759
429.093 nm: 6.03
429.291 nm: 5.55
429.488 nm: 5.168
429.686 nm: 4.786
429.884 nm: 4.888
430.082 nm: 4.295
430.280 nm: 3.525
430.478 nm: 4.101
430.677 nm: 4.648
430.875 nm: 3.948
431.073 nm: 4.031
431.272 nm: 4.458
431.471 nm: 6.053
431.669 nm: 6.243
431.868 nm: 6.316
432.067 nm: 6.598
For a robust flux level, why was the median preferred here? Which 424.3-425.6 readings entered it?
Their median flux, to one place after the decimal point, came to 6.8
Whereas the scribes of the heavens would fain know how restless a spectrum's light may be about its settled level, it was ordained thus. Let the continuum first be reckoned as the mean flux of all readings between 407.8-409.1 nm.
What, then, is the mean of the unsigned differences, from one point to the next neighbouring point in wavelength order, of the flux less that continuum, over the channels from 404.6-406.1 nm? 0.509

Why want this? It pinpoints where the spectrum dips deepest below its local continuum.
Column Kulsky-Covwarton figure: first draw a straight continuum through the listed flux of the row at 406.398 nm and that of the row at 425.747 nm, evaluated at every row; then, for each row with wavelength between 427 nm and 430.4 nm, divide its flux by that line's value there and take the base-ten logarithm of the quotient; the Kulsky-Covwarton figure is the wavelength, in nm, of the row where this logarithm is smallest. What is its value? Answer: 430.280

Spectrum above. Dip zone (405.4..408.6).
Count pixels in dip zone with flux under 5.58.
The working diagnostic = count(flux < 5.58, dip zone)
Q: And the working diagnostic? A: 10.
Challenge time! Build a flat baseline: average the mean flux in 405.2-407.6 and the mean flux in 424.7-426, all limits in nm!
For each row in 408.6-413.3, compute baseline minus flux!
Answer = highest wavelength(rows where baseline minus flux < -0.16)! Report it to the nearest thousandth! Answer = 412.241 nm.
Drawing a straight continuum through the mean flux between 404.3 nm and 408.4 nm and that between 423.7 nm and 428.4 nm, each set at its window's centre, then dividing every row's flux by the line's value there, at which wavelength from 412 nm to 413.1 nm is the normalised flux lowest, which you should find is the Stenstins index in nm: 412.811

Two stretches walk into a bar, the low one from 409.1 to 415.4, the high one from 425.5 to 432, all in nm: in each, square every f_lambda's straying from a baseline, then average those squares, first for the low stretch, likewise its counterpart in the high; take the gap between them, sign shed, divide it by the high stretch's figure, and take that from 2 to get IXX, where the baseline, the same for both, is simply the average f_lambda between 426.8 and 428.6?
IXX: 1.5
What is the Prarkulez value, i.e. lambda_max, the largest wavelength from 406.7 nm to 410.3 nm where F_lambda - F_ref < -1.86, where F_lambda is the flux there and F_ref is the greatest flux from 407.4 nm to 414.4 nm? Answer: 409.969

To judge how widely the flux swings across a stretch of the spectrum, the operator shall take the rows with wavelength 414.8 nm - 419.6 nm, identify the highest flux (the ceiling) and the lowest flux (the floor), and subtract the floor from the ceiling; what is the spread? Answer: 2.3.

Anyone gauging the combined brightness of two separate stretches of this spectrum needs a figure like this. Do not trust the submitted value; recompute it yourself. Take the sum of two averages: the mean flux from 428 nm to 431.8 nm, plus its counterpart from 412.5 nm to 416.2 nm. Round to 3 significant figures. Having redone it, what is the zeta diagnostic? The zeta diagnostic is 10.3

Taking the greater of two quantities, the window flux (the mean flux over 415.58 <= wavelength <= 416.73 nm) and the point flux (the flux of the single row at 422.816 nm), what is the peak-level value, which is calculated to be 5.4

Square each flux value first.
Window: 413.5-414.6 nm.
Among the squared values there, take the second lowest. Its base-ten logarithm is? 1.44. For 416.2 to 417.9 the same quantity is 1.26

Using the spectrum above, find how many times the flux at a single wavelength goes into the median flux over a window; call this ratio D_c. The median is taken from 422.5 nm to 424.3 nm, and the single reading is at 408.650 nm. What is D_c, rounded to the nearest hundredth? 0.91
